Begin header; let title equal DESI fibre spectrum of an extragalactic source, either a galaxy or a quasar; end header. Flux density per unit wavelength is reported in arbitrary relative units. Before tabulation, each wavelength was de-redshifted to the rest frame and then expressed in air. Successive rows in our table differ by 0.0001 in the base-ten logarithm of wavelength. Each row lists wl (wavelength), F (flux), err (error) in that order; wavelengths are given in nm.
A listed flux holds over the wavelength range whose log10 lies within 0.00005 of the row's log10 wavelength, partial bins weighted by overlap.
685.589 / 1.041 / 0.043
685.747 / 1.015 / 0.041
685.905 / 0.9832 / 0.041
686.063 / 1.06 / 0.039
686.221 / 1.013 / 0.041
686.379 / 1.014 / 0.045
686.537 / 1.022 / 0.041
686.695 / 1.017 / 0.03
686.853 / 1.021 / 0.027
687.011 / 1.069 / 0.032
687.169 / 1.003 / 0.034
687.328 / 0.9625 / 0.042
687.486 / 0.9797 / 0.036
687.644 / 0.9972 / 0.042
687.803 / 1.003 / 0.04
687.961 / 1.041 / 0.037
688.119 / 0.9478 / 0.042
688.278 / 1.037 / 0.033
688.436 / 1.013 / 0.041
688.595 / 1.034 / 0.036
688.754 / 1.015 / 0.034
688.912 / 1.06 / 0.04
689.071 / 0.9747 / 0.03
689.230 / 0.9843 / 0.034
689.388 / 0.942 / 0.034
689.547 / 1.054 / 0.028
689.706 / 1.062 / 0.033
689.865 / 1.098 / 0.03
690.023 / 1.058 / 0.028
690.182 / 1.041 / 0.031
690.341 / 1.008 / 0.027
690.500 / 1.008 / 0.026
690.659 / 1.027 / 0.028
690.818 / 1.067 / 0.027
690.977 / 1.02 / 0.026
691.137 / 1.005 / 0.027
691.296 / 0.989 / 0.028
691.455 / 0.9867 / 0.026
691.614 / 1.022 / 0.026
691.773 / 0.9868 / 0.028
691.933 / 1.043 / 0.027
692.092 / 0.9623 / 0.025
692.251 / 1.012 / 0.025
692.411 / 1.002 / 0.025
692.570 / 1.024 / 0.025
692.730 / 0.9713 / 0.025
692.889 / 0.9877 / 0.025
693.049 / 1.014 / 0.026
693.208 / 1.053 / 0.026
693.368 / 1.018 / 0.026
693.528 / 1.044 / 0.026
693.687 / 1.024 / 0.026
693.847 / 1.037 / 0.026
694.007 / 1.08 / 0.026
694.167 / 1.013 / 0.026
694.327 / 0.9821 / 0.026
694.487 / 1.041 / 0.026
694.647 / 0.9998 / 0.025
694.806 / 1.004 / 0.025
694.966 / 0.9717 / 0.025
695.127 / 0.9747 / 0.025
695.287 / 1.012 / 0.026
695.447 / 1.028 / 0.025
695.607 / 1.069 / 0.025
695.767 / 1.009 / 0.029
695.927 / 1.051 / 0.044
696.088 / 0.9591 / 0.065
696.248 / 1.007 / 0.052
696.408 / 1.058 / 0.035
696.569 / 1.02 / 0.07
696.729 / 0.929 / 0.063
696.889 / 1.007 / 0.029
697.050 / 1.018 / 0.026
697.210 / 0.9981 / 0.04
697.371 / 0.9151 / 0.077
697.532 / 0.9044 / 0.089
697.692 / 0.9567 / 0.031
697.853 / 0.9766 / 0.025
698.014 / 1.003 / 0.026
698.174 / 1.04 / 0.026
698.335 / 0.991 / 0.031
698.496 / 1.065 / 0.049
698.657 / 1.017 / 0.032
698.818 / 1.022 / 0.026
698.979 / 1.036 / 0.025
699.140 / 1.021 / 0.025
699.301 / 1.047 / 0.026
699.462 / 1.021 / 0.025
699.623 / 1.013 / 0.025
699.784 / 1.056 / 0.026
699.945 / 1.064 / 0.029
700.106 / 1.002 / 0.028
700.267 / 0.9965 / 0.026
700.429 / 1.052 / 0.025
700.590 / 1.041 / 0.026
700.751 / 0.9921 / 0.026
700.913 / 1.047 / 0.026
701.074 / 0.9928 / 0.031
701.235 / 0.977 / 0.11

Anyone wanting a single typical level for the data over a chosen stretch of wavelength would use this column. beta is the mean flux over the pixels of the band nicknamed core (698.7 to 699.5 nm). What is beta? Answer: 1.03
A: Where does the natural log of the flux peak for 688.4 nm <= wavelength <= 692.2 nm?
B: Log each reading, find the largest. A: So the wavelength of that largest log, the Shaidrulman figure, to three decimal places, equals 689.865 nm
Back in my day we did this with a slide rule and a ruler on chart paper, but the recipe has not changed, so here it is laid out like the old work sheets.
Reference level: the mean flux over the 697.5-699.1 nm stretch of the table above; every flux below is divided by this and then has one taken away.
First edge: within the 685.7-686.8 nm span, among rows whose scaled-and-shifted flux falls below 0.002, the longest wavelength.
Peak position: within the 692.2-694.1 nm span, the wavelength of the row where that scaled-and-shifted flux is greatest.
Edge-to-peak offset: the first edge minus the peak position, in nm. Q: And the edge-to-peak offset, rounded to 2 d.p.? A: -8.10 nm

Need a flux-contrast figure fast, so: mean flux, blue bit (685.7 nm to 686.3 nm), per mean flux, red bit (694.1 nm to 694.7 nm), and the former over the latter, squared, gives 1.02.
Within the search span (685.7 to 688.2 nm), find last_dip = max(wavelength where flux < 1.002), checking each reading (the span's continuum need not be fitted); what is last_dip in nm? 688.119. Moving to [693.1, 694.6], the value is 694.327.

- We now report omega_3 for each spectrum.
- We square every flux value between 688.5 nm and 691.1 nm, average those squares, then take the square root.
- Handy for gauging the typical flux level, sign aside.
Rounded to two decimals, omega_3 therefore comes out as 1.03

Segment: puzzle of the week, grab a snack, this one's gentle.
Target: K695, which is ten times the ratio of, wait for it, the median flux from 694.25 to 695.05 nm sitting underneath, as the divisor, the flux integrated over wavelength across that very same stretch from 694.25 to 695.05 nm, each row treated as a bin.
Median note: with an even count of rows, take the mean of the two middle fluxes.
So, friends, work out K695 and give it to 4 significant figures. 7.997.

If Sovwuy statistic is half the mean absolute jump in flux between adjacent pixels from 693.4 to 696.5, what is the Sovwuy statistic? 0.019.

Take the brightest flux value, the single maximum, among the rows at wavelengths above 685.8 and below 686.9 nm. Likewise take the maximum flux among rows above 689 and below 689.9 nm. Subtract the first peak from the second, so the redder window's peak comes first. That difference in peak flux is 0.038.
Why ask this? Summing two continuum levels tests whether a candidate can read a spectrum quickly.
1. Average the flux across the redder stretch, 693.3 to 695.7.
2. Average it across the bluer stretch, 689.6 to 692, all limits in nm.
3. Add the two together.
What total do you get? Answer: 2.048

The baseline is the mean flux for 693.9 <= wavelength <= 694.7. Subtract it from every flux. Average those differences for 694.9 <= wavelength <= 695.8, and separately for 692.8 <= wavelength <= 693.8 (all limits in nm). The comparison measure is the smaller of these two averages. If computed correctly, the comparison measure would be -0.012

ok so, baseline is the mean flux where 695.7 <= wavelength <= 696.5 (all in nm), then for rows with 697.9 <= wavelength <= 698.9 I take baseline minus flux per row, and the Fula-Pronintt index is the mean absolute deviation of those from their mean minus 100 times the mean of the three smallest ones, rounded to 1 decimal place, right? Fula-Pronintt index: 2.6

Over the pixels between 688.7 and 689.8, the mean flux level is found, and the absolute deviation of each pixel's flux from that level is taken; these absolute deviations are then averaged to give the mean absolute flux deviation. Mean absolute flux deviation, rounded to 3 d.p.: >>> 0.040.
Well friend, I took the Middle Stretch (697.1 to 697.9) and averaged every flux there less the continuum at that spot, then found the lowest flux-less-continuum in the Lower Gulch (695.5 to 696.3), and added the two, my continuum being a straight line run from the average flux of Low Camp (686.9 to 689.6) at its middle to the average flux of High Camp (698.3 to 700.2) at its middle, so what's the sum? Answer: -0.14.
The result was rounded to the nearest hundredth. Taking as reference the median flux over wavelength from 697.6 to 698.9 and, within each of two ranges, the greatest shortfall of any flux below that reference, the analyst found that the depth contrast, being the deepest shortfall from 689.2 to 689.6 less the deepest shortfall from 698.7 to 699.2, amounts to 0.08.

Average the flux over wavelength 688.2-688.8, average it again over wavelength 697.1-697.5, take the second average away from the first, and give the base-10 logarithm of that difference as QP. -1.2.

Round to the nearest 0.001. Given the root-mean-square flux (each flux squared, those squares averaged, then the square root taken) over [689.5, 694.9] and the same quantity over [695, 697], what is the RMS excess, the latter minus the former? -0.011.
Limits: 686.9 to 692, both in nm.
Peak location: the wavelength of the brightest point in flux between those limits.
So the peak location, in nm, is 689.865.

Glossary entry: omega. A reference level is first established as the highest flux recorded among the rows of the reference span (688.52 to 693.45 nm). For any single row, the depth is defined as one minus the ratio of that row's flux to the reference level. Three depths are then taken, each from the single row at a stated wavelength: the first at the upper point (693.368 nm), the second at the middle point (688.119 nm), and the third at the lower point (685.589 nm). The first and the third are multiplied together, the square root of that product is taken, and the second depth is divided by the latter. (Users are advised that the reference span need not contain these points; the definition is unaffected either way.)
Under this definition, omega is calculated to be 2.2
